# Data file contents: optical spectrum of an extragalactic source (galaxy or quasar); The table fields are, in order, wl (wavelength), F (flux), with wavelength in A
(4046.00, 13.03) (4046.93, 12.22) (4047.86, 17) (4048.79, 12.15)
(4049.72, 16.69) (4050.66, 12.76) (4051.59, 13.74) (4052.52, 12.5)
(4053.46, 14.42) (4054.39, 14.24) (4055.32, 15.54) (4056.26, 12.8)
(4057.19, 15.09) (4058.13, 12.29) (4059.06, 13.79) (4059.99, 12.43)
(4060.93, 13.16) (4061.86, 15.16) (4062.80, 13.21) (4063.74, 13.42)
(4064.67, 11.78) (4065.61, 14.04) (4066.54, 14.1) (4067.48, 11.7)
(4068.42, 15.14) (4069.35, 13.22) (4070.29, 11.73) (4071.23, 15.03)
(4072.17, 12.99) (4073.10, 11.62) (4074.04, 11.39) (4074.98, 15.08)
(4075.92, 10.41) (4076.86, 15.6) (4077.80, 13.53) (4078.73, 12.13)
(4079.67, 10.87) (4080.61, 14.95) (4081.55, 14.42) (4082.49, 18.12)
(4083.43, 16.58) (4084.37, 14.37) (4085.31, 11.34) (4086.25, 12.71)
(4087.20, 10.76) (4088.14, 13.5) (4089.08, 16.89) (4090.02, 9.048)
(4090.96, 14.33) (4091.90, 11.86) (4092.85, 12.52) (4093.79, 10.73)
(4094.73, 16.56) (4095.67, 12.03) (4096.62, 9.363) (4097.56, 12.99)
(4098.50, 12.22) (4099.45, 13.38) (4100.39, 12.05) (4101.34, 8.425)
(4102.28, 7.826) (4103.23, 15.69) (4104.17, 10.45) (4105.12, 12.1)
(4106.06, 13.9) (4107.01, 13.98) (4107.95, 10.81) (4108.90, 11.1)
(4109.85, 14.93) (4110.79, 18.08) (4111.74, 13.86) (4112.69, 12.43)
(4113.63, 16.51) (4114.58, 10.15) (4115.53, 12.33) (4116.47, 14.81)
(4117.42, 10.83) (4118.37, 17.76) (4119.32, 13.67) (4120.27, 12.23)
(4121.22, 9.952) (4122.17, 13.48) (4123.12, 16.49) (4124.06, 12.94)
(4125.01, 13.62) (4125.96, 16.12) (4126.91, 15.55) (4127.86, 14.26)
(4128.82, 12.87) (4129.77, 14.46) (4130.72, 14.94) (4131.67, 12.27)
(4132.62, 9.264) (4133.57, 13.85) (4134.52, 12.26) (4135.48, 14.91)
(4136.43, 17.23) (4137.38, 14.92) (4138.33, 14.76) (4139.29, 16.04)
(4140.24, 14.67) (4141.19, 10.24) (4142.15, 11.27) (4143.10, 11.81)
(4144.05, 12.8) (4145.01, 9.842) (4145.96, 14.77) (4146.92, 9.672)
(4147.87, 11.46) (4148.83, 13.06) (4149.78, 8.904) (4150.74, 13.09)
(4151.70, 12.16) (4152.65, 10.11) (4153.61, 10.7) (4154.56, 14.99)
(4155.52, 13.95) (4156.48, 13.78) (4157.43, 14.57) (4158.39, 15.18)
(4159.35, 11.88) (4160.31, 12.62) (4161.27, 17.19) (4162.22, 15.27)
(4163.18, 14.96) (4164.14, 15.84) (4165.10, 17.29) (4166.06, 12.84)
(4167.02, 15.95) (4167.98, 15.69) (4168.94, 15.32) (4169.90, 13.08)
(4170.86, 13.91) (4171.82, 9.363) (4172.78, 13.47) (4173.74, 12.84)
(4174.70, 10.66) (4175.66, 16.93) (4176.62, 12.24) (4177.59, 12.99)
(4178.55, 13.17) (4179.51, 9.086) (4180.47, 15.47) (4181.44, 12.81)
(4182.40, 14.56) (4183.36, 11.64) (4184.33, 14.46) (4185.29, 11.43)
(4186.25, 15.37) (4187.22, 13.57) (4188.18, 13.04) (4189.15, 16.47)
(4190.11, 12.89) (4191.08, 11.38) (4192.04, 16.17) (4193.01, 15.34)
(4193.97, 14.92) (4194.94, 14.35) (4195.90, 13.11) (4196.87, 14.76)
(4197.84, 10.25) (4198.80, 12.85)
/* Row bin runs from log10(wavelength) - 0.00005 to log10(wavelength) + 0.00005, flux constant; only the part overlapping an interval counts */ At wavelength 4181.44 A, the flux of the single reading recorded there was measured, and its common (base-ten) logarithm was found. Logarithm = 1.11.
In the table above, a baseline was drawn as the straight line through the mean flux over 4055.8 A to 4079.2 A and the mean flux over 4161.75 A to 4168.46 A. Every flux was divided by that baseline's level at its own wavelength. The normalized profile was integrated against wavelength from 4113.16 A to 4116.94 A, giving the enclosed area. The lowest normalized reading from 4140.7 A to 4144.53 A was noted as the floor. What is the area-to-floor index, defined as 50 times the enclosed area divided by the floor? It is 259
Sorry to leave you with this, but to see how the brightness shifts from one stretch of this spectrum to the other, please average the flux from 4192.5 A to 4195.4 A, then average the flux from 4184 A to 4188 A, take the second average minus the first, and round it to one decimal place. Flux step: -1.2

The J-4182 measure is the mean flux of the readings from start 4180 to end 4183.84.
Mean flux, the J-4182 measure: 13.6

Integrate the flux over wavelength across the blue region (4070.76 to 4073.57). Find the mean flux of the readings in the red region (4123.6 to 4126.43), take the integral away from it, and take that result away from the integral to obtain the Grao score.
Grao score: 60.1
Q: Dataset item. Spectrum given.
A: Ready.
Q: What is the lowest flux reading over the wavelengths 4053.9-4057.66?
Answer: 12.8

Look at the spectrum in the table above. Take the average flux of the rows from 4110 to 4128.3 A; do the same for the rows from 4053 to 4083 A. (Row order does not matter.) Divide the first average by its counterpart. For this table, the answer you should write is 1.03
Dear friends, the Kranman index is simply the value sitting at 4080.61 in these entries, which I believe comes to 14.95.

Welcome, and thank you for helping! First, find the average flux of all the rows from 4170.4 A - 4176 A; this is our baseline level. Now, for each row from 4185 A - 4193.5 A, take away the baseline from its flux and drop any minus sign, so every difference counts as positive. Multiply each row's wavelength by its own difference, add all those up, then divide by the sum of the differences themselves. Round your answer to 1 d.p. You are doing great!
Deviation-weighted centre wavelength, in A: 4189.6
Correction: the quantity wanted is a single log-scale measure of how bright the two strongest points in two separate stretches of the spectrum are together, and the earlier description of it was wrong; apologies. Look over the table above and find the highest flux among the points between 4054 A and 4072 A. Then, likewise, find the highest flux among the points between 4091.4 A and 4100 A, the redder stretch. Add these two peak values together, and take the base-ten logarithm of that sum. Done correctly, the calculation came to 1.51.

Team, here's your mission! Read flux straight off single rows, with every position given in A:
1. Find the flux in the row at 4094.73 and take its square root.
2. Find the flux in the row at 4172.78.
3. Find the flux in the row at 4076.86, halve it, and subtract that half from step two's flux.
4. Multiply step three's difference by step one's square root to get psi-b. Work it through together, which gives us 23.1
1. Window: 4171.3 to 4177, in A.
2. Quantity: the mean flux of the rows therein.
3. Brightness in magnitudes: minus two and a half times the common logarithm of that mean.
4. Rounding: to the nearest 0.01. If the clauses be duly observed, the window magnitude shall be -2.75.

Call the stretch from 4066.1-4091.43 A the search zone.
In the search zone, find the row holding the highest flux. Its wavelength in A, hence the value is 4082.49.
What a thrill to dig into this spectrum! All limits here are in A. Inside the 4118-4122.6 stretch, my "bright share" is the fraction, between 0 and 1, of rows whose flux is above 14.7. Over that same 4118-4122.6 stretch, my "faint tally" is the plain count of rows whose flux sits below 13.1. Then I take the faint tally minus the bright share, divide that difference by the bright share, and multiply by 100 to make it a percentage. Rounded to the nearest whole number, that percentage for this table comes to 900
